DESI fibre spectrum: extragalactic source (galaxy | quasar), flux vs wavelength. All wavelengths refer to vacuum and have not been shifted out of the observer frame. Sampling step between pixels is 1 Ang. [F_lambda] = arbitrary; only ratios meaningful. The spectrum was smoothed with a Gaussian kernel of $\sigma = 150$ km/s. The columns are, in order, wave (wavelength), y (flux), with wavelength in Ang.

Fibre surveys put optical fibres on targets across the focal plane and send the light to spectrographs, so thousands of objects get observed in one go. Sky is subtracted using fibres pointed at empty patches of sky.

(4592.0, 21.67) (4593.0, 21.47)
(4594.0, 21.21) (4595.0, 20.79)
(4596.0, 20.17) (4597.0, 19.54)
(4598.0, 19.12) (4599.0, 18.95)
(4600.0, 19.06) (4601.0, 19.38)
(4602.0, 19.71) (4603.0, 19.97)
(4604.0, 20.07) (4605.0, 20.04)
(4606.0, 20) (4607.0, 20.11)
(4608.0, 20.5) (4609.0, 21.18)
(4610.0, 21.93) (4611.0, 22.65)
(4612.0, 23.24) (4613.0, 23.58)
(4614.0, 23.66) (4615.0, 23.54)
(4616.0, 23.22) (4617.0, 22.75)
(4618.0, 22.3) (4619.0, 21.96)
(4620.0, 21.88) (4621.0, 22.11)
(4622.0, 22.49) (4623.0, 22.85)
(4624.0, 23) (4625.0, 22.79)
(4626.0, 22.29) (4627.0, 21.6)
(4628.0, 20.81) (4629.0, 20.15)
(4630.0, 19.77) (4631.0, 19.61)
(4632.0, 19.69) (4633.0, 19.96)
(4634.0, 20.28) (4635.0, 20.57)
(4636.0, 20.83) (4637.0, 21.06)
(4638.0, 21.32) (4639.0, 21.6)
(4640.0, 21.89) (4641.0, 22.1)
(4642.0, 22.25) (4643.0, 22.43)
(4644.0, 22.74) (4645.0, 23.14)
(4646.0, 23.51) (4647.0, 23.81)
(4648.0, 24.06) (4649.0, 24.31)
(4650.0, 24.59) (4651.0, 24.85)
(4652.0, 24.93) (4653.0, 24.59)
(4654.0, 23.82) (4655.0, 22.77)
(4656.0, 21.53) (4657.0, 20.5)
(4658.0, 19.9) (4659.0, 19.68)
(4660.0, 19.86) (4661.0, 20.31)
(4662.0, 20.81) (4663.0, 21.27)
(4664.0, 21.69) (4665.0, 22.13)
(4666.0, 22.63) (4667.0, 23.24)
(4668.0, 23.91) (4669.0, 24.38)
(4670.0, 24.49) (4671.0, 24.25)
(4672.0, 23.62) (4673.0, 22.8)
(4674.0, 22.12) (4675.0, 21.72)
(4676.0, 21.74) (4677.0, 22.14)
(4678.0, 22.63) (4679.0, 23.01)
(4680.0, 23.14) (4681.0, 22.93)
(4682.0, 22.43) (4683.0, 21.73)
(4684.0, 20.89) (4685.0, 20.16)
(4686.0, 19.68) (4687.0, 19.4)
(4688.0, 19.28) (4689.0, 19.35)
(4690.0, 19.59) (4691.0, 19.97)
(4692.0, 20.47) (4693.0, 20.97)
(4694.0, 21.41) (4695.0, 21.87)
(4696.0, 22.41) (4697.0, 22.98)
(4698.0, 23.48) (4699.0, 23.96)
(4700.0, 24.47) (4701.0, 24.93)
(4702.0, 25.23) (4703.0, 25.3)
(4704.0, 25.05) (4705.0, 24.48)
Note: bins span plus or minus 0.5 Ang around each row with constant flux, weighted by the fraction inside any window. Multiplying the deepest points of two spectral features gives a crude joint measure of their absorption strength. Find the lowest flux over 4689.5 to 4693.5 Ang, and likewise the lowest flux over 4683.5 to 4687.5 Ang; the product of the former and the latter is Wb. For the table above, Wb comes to 380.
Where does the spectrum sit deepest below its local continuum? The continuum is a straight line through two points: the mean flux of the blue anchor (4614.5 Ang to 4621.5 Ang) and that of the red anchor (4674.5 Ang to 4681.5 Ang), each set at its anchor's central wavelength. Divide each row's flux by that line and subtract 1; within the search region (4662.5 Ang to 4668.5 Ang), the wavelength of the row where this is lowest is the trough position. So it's 4663.0 Ang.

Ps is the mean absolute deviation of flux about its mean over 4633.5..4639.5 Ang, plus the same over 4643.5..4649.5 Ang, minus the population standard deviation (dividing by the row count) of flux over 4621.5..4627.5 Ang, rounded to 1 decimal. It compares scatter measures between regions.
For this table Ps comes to 0.4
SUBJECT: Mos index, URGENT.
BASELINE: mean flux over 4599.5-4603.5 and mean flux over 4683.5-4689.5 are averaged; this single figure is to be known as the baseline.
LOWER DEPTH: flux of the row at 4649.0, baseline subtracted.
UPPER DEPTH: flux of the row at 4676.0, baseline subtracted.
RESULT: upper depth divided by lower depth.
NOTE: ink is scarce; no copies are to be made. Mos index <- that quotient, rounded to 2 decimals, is 0.45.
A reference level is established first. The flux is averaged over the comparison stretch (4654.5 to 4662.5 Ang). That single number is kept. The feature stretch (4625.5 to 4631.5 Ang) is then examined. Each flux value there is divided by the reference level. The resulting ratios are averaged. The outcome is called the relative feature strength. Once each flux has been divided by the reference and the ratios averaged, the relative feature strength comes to 1.00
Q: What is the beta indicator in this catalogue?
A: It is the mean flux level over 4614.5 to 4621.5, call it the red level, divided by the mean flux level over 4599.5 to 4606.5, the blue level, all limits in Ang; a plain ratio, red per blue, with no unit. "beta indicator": 1.14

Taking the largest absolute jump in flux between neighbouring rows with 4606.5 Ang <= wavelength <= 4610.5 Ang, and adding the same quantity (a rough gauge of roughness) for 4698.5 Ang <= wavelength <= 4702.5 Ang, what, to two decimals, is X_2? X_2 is 1.26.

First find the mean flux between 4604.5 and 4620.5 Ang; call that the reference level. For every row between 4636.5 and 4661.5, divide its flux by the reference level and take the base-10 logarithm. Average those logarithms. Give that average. 0.007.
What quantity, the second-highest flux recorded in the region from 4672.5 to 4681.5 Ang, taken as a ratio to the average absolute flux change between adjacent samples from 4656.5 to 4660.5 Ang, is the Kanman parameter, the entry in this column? 69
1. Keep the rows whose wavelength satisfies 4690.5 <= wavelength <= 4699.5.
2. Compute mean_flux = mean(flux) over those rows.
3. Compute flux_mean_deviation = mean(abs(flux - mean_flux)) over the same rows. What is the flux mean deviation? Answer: 1.1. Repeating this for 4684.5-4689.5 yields 0.3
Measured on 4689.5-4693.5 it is 0.5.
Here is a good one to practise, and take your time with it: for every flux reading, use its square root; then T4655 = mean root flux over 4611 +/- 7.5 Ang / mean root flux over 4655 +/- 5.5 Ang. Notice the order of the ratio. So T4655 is 0.99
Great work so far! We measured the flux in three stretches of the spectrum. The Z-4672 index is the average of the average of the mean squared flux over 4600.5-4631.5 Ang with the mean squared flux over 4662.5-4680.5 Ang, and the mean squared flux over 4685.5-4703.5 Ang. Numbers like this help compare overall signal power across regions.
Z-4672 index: 490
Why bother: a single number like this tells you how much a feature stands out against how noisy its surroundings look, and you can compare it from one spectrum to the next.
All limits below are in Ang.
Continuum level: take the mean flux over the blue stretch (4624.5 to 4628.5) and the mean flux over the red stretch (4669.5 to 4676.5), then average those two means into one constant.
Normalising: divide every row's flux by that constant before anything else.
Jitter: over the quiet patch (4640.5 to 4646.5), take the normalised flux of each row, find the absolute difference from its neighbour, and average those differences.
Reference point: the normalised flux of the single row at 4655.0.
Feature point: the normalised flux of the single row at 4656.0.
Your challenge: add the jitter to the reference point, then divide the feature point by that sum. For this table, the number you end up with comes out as 0.93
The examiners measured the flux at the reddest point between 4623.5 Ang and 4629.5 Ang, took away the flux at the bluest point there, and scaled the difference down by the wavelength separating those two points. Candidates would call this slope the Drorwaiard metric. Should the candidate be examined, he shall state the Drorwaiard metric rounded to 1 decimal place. -0.6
